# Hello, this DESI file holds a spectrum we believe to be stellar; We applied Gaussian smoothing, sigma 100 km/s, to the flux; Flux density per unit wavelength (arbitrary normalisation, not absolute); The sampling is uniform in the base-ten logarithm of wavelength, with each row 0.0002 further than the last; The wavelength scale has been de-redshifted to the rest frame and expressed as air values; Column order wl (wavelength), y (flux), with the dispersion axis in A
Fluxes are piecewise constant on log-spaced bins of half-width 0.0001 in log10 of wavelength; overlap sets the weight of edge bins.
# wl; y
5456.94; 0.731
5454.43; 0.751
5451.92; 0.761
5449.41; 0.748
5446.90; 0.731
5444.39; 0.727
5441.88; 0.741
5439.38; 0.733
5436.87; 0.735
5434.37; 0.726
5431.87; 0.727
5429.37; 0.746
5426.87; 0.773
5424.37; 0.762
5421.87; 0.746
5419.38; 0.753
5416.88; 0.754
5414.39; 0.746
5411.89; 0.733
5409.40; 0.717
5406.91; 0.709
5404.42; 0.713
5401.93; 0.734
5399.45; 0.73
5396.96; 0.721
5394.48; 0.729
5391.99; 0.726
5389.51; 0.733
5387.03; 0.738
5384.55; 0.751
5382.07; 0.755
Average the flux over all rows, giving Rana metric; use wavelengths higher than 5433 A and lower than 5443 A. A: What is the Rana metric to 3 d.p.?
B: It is 0.734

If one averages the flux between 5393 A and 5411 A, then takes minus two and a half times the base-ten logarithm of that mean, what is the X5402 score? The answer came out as 0.35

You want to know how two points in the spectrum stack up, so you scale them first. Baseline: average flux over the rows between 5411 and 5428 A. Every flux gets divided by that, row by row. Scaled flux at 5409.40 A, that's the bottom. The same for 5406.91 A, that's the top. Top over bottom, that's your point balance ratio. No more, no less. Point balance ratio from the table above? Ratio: 0.99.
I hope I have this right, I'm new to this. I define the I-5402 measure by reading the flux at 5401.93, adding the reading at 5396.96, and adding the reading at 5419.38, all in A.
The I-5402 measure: 2.21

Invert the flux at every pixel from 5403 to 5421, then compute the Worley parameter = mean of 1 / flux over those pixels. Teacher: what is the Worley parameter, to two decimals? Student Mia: 1.37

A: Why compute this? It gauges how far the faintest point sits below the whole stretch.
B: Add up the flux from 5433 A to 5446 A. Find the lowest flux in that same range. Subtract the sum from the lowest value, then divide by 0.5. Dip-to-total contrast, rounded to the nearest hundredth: -5.87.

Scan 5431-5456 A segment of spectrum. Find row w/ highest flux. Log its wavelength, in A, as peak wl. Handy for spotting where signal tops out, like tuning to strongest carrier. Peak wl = 5451.92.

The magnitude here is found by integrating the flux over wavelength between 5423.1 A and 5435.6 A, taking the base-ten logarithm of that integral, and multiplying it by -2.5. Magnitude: -2.43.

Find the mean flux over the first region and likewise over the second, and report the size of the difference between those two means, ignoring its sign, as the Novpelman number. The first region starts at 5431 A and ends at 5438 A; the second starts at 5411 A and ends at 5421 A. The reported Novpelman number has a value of 0.017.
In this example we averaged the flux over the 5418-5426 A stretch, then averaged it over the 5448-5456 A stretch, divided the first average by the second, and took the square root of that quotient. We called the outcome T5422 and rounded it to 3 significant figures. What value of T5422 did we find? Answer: 1.00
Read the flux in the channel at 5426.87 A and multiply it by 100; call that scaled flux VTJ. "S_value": 77.3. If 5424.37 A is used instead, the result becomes 76.2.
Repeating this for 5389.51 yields 73.3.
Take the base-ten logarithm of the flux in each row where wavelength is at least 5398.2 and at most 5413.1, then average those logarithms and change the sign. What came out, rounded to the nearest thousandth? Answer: 0.141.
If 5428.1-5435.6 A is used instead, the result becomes 0.135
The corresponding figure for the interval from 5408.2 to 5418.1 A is 0.132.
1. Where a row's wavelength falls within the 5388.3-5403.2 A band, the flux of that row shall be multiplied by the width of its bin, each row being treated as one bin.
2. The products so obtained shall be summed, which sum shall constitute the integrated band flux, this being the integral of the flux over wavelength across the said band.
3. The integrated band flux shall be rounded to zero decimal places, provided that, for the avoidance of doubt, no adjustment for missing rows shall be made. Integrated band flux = 11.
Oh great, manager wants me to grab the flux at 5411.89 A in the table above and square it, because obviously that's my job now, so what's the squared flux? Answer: 0.537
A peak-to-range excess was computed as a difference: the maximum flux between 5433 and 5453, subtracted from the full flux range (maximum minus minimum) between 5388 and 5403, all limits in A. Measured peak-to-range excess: -0.748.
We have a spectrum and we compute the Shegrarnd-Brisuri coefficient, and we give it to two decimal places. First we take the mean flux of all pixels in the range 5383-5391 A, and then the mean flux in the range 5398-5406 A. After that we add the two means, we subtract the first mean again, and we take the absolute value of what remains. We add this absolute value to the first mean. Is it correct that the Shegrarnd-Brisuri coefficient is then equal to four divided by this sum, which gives 2.73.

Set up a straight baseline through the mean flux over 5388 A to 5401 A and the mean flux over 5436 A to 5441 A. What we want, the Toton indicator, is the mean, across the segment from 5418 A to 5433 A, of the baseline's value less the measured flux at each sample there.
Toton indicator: -0.019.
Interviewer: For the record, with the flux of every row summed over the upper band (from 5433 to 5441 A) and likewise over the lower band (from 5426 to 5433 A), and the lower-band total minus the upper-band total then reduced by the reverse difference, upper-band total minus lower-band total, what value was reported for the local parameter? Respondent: 0.10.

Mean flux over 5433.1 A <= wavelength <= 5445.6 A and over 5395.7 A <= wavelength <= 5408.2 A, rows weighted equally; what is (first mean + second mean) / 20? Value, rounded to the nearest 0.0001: 0.0727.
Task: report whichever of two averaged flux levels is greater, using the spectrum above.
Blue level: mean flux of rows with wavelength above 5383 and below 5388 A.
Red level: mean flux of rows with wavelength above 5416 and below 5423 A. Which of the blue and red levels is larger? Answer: 0.751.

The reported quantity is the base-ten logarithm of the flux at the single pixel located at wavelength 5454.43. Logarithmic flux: -0.124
